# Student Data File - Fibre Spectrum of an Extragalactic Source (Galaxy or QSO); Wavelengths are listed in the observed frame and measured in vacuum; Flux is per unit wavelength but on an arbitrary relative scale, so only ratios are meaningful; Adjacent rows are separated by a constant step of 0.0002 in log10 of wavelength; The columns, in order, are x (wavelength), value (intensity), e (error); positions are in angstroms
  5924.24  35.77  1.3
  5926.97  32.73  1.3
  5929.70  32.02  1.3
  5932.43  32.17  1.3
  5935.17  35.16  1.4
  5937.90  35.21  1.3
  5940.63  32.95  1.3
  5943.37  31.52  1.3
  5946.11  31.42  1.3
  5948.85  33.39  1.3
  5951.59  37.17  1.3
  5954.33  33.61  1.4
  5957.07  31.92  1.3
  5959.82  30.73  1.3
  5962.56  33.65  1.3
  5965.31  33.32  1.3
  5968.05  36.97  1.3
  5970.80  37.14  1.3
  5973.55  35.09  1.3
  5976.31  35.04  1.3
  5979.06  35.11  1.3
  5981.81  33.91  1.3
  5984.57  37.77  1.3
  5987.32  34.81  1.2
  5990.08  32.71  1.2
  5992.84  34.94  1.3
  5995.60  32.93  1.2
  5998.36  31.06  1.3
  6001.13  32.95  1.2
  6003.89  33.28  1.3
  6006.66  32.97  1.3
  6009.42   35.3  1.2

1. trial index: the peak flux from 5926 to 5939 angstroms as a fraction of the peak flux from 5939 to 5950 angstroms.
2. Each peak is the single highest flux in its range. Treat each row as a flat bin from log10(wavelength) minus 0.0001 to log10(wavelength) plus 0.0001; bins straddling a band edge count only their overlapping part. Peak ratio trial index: 1.05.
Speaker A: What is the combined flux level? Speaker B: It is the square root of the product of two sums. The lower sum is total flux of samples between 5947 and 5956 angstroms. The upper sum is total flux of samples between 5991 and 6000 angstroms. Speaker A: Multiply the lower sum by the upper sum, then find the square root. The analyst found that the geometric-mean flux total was 102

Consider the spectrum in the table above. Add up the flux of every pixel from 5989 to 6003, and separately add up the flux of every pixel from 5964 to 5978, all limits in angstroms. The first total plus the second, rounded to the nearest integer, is 342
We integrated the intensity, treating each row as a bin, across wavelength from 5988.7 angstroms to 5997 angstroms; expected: 278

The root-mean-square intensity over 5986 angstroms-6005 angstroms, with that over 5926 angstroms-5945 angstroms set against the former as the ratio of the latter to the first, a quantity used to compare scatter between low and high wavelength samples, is 0.996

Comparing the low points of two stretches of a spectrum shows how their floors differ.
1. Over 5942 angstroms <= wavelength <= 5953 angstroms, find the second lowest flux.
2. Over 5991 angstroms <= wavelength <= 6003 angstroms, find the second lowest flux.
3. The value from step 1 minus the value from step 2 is -1.4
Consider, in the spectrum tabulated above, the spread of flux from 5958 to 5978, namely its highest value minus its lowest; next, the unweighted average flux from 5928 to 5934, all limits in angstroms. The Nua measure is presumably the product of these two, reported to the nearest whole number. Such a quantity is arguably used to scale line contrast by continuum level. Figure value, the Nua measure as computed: 206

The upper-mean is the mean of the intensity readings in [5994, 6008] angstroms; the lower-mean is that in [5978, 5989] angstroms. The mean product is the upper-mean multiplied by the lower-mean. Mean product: 1155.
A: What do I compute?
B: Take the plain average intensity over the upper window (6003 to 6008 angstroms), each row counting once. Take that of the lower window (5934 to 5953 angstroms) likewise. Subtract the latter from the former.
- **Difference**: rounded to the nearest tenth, -0.7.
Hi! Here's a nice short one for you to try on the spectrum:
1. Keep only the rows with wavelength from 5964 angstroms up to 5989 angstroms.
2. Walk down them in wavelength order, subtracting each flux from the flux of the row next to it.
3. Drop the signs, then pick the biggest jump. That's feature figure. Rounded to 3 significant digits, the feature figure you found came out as 3.86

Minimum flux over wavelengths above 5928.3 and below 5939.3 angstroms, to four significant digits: 32.02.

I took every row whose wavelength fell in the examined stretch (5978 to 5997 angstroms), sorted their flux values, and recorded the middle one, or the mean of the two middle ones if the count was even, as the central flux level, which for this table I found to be 34.8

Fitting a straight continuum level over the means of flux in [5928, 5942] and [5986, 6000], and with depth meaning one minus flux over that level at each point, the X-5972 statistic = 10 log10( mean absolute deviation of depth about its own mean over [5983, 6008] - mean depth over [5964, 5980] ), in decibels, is -10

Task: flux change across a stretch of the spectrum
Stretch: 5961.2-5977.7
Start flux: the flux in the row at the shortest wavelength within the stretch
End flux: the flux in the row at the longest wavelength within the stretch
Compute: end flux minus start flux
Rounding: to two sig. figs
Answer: 1.4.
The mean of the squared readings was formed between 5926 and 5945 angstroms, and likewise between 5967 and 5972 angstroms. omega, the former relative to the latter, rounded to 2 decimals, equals 0.80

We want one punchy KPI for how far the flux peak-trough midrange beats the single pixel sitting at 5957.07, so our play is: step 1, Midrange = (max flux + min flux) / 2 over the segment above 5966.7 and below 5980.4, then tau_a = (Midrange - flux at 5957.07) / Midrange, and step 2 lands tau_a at 0.12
